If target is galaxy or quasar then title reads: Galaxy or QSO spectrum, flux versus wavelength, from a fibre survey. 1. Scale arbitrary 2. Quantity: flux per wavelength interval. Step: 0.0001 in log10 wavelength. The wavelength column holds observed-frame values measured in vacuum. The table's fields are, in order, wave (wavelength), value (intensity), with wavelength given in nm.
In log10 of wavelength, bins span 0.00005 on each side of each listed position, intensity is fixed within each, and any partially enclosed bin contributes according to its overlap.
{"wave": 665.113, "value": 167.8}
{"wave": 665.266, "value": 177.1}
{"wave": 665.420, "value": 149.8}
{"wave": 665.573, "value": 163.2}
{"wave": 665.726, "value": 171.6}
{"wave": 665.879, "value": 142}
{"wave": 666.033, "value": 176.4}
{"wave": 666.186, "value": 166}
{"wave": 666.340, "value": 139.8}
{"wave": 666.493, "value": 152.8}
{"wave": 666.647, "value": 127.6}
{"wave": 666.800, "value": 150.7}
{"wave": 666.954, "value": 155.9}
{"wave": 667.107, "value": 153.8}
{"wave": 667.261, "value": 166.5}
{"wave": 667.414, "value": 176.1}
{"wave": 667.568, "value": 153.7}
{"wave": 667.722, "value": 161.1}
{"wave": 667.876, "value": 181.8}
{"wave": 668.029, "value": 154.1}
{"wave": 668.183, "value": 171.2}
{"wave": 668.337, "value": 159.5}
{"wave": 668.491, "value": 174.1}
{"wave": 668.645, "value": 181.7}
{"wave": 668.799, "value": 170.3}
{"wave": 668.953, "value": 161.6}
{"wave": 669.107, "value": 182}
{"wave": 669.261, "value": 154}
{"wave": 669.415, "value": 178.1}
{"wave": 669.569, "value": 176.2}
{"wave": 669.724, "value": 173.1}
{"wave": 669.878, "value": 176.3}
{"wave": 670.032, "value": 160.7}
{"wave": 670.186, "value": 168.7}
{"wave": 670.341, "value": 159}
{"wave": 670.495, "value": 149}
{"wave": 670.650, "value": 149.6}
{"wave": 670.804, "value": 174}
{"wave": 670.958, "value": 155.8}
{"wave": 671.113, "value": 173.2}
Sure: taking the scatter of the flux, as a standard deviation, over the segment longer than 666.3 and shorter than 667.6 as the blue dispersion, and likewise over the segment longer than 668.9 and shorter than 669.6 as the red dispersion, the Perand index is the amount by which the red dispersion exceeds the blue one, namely -2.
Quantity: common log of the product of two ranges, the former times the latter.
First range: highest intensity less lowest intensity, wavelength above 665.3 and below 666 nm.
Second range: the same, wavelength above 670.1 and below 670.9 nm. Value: 2.87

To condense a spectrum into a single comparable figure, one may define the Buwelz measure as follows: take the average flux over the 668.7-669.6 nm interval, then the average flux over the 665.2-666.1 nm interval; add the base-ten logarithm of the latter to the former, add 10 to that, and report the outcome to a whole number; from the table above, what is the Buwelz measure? 183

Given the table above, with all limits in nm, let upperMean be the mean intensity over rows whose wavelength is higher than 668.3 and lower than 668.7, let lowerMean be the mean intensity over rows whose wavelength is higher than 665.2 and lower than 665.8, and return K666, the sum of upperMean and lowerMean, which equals 337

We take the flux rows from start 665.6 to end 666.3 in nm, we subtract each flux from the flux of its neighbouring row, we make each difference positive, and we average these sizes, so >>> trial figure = 25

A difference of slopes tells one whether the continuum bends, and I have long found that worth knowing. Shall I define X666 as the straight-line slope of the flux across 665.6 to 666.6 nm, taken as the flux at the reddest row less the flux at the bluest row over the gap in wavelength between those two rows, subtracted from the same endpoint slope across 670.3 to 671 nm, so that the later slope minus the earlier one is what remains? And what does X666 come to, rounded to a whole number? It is 19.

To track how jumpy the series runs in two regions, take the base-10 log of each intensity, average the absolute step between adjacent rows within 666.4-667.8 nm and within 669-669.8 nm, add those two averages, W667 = 0.076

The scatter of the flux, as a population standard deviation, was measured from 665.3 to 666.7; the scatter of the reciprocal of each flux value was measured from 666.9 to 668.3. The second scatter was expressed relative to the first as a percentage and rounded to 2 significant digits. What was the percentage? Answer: 0.0024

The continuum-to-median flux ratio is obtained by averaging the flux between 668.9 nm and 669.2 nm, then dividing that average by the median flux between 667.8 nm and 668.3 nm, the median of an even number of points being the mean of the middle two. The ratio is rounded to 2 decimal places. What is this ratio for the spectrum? 1.00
